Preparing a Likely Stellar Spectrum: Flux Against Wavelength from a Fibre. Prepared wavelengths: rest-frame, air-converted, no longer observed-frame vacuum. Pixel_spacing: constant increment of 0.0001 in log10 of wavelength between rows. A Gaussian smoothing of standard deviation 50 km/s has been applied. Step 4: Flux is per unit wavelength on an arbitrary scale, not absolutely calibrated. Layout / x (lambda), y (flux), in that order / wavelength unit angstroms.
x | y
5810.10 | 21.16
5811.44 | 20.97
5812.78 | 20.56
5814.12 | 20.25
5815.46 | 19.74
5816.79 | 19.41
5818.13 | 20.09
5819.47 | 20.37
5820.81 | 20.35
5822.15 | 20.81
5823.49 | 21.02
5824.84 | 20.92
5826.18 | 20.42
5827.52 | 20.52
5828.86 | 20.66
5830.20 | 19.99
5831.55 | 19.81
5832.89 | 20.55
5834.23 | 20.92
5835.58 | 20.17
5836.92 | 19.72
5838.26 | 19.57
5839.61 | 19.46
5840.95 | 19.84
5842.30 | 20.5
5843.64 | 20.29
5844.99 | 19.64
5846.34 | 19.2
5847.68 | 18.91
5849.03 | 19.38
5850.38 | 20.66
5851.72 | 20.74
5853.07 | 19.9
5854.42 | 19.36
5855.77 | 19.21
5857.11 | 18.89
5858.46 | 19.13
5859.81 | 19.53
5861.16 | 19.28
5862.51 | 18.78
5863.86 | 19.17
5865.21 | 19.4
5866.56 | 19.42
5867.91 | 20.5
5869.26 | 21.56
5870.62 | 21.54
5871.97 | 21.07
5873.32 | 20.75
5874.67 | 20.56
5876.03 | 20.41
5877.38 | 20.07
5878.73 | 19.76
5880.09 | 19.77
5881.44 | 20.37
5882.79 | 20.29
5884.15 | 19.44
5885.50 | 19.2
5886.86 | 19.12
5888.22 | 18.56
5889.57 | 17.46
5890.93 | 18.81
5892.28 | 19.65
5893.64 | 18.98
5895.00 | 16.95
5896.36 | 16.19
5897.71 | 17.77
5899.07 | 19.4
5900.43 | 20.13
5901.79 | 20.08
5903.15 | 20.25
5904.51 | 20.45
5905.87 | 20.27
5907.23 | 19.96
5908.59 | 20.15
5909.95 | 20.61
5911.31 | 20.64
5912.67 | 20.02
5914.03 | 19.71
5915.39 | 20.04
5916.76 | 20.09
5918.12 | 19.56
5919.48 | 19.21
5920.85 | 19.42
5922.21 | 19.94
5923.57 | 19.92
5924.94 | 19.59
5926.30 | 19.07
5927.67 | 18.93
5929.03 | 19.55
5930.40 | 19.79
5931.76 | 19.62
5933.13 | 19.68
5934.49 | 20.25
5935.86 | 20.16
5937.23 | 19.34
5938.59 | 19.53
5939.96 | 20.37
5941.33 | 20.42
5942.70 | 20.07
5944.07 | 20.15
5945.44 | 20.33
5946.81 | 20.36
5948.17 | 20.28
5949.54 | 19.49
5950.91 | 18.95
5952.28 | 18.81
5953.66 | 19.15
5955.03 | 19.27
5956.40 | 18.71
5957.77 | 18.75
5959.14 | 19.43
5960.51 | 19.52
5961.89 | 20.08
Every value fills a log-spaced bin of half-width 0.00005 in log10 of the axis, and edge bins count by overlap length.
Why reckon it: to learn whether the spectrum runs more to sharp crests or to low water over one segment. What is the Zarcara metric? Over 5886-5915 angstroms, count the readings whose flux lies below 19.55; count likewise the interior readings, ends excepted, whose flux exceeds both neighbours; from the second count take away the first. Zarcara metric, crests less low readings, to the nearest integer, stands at -5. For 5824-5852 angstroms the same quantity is -1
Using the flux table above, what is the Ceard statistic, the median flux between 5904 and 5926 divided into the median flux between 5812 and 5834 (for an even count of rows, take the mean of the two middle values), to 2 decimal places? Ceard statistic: 1.02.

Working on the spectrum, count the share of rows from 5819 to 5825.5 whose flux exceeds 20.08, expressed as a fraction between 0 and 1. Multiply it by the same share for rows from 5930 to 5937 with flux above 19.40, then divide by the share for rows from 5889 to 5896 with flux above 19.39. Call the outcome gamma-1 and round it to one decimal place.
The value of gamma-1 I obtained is 5.0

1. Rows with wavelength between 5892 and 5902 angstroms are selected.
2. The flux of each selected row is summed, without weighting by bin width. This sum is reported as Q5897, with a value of 149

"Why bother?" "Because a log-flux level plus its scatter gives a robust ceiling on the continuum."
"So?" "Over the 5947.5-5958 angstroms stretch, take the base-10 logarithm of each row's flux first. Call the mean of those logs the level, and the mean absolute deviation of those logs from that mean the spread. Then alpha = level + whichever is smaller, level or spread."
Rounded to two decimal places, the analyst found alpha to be 1.29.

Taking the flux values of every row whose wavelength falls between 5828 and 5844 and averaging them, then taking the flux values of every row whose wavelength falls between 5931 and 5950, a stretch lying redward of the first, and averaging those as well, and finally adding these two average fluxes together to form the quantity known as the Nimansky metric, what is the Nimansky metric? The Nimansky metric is 40.1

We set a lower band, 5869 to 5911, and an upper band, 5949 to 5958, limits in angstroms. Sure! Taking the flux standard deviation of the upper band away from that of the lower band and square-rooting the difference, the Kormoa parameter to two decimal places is 0.98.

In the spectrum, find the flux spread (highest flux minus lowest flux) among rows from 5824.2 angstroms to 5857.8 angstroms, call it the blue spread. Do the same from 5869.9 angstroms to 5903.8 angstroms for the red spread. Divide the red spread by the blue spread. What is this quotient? 2.6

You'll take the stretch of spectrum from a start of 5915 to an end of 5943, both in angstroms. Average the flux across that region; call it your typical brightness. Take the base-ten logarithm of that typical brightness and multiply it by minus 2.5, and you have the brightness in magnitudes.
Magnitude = -3.24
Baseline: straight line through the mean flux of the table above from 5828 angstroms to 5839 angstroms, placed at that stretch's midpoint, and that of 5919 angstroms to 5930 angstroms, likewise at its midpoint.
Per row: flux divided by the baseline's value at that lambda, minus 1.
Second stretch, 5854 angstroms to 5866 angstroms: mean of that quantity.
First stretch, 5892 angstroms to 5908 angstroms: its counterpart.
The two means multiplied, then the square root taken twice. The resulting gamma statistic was 0.175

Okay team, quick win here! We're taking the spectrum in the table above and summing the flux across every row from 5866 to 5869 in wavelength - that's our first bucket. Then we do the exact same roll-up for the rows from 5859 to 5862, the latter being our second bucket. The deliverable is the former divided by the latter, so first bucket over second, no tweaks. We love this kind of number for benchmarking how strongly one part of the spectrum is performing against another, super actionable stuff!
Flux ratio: 1.03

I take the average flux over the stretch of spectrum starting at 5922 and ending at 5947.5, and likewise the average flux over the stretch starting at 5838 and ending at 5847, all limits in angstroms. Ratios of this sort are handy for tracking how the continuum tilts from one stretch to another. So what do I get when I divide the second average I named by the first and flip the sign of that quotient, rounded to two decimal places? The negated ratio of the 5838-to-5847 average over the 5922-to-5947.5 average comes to -1.00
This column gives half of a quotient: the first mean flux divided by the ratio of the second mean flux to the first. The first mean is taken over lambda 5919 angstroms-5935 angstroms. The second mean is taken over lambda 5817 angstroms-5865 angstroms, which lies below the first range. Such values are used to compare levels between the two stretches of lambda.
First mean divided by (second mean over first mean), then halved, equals 9.6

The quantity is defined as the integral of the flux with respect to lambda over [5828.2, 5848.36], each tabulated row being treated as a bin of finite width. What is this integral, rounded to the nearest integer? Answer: 402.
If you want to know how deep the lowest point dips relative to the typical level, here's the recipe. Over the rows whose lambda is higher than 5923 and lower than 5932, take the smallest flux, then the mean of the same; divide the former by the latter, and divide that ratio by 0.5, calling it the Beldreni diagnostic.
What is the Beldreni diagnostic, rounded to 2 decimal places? 1.94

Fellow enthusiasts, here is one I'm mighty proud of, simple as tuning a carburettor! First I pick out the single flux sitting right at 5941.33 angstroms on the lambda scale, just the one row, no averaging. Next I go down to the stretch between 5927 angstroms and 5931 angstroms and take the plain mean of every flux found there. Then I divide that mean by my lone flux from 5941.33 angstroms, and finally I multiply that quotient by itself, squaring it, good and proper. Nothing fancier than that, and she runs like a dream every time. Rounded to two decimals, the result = 0.90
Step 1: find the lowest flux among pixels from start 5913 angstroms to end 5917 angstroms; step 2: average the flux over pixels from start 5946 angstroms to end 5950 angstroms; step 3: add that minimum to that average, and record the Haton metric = 39.8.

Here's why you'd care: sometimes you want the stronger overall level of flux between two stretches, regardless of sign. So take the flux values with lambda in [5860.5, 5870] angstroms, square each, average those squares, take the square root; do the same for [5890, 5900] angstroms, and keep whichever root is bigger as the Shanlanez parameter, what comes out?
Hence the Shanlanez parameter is 19.8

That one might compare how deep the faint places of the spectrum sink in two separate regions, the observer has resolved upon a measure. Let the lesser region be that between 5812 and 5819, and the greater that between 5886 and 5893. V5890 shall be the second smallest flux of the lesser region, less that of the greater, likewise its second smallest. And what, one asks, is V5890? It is 1.2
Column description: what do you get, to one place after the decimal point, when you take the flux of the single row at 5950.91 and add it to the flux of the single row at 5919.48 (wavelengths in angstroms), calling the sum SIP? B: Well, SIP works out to 38.2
